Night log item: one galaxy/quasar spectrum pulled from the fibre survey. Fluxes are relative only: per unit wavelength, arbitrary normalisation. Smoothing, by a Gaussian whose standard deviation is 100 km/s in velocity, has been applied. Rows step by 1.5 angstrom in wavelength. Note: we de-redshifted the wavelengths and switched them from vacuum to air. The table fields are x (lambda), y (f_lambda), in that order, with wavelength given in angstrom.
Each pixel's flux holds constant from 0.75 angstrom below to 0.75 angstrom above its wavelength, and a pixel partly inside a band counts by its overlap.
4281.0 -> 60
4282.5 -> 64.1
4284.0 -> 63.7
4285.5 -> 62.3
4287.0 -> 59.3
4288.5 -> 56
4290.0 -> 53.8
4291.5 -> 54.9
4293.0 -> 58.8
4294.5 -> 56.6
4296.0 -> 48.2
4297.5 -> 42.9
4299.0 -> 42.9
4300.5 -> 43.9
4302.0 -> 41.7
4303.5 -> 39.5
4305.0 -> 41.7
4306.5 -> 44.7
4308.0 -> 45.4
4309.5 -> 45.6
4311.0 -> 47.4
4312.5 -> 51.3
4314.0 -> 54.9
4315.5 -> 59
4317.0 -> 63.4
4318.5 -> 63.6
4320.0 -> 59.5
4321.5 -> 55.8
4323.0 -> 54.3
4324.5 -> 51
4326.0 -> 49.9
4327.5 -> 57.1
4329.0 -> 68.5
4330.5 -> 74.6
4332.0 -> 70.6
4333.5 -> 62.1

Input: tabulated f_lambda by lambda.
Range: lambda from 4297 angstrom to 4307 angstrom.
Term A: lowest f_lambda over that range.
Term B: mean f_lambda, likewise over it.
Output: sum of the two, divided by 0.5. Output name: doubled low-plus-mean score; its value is 164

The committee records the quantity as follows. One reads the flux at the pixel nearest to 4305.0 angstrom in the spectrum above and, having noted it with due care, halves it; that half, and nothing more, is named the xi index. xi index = 21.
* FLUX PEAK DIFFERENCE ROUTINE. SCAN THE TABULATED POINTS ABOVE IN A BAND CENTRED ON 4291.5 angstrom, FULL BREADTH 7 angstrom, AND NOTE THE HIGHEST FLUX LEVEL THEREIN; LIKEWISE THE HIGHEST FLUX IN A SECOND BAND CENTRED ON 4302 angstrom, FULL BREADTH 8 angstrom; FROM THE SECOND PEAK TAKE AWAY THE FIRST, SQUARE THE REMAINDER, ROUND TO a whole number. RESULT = 222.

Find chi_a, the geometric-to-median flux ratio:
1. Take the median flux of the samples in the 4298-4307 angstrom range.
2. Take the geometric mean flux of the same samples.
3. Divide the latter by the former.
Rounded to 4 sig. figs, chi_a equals 1.002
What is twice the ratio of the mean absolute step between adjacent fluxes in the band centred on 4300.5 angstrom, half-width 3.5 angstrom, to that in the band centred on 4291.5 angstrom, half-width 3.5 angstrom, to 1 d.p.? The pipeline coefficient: 1.1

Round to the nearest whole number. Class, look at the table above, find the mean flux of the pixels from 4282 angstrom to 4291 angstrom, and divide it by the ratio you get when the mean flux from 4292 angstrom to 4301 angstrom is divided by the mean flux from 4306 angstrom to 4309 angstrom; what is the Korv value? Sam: 55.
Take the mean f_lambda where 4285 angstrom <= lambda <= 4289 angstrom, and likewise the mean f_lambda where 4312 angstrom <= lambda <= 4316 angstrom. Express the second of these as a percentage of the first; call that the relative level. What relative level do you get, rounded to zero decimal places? 93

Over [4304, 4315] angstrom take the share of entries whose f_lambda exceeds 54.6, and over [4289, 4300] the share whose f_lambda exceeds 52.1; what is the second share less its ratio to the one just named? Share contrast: -3.4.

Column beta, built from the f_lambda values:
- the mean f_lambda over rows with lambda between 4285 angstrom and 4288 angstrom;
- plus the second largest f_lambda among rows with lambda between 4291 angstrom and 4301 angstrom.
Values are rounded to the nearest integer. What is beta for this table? 117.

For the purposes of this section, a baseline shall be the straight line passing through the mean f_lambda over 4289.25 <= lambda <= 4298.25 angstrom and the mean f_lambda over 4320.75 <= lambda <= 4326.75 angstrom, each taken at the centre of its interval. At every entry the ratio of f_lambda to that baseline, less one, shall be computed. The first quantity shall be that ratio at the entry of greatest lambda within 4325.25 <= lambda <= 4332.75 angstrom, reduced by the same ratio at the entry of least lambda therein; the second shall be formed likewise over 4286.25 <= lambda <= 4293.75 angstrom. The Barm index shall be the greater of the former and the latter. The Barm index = 0.39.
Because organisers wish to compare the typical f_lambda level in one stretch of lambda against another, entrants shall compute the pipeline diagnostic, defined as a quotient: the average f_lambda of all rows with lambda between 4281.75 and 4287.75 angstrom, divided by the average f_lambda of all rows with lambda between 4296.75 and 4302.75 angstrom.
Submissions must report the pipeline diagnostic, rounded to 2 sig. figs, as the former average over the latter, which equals 1.5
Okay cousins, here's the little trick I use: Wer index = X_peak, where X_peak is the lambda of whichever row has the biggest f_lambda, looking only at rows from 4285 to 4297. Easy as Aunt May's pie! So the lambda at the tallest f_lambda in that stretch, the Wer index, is 4285.5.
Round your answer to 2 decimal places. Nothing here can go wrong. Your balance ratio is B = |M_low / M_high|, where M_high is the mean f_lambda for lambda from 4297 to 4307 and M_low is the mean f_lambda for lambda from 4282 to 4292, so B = 1.39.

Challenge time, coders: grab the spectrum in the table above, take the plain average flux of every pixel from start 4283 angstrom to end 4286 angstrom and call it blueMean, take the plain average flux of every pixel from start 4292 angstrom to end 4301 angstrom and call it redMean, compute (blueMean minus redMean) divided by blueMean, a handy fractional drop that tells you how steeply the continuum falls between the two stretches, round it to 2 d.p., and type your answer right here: 0.22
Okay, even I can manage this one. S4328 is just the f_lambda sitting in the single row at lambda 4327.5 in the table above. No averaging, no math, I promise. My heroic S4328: 57.1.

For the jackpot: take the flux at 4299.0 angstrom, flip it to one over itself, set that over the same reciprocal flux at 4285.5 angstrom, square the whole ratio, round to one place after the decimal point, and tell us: 2.1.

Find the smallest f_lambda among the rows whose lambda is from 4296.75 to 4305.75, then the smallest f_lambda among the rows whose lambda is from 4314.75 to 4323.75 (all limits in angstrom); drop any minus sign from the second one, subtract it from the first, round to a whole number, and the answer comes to -15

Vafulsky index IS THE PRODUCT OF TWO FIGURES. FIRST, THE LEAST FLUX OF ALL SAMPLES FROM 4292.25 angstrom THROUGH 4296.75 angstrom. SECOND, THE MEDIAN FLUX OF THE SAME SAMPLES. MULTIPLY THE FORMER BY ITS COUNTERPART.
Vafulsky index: 2728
